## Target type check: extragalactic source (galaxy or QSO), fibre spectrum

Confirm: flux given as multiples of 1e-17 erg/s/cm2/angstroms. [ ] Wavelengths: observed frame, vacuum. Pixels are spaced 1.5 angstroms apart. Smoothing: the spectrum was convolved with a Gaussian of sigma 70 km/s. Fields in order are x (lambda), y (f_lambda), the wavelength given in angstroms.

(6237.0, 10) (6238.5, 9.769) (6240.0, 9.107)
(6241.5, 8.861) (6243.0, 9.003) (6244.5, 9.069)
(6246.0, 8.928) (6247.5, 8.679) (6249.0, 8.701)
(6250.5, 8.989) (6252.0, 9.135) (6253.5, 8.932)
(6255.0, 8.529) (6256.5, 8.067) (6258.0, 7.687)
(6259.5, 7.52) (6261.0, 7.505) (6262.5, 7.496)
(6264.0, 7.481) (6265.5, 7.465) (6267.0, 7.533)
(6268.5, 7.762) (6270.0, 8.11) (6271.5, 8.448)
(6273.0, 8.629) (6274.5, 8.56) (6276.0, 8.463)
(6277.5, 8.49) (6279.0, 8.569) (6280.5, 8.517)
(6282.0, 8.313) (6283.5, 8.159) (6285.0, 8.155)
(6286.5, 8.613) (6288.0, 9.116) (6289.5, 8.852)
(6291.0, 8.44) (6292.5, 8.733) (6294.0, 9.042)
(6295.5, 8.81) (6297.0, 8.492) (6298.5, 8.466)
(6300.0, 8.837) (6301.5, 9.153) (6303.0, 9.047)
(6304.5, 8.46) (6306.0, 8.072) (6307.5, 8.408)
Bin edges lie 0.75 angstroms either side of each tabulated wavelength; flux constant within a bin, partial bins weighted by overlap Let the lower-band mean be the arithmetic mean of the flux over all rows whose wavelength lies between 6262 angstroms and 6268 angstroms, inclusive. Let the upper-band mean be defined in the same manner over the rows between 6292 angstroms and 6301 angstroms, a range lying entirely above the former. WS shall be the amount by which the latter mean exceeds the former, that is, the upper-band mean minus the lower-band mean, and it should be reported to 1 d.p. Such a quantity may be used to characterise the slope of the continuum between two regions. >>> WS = 1.2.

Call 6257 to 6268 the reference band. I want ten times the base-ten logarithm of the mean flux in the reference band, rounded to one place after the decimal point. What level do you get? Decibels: 8.8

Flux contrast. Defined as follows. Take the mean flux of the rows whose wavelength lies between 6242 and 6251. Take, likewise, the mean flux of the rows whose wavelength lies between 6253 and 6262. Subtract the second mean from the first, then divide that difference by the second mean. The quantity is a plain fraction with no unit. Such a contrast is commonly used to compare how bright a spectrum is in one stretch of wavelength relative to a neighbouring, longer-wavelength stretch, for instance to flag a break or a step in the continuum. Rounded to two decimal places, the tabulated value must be 0.11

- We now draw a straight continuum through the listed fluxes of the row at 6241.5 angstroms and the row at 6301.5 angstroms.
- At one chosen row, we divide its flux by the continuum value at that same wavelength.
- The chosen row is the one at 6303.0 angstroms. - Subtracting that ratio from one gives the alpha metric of 0.01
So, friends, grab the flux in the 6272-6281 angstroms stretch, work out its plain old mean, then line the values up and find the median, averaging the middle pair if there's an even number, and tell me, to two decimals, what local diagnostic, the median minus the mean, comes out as 0.00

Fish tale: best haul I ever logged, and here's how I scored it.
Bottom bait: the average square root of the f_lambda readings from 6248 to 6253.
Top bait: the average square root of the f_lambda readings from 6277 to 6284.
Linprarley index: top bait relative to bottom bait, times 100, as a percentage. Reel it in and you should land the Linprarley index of 97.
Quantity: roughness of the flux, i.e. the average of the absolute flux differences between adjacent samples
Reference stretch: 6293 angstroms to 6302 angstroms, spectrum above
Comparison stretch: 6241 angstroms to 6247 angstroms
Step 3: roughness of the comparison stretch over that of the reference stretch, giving 0.46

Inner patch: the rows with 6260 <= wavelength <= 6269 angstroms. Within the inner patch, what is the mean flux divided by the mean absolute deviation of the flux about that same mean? 102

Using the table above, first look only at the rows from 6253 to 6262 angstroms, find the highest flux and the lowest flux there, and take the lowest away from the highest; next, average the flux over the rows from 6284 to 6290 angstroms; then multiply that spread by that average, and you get 12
